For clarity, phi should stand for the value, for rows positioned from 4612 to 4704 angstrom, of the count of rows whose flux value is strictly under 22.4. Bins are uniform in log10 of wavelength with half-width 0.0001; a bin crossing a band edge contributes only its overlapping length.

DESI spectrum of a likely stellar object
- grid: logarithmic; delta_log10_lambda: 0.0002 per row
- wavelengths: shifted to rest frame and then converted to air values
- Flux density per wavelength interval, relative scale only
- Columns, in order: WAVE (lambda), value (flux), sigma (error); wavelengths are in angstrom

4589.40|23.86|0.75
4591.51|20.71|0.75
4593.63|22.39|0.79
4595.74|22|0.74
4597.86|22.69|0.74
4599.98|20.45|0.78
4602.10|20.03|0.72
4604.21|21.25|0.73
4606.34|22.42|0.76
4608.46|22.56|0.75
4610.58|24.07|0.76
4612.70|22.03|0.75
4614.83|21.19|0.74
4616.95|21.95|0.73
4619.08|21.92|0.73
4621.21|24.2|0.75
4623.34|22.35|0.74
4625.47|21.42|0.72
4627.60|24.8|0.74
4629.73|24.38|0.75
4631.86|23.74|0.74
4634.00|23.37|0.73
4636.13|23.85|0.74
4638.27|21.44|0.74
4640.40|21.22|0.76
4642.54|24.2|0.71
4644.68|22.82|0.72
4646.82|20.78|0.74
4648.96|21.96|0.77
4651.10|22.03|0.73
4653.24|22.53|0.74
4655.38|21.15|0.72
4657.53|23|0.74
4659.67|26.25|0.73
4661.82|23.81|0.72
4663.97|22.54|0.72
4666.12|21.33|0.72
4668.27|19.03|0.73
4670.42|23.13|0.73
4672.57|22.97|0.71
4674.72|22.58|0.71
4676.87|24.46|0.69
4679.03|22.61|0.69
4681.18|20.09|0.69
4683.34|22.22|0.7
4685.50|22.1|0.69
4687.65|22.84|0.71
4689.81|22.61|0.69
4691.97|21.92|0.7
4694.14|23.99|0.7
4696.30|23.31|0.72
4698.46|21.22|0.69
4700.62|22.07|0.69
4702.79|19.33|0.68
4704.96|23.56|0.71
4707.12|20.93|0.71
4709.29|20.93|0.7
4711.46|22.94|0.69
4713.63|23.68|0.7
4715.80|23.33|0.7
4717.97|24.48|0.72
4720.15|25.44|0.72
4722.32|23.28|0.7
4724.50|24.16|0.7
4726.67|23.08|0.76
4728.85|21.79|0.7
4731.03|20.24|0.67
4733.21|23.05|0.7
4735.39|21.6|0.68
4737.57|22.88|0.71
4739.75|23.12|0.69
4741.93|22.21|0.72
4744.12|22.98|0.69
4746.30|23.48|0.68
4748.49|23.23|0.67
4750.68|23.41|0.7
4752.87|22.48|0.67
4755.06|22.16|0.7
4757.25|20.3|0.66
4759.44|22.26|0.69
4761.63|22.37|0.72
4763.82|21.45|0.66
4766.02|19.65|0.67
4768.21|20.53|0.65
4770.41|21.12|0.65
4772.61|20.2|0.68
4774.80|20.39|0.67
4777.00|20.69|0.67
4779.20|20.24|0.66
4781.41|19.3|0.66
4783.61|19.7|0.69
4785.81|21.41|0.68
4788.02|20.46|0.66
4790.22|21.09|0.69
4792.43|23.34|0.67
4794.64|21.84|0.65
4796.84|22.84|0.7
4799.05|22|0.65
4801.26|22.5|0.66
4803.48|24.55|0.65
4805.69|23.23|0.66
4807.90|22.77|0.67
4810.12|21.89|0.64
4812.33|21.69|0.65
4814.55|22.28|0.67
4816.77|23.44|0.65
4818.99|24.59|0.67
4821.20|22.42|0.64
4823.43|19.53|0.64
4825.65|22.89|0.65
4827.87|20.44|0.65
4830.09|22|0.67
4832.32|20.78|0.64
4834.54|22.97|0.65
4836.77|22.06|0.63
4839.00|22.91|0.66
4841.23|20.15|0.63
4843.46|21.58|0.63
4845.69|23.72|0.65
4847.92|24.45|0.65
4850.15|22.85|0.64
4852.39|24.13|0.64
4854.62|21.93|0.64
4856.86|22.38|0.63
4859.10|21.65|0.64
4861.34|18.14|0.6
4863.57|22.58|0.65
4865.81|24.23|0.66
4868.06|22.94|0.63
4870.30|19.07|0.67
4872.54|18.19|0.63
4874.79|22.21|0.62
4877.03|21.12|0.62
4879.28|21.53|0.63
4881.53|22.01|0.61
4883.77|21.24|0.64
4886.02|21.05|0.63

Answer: 21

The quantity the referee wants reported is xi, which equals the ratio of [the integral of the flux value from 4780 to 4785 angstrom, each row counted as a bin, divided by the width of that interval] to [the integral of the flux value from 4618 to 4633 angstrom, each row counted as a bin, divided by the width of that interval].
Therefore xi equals 0.845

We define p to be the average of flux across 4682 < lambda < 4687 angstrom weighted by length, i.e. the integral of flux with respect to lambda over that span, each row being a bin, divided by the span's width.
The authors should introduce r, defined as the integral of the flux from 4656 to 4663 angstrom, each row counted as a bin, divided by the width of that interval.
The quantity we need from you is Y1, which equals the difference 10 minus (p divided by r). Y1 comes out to 9.08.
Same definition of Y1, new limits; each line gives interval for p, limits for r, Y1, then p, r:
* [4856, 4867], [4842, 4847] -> 9.03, 21.8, 22.6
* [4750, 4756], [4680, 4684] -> 8.93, 22.6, 21.1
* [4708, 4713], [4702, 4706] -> 8.98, 22.0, 21.6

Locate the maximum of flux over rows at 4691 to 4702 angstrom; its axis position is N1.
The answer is 4694.14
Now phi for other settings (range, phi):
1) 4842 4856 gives 2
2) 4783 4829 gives 11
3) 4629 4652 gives 5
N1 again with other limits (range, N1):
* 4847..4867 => 4847.92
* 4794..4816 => 4803.48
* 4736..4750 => 4746.30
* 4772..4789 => 4785.81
